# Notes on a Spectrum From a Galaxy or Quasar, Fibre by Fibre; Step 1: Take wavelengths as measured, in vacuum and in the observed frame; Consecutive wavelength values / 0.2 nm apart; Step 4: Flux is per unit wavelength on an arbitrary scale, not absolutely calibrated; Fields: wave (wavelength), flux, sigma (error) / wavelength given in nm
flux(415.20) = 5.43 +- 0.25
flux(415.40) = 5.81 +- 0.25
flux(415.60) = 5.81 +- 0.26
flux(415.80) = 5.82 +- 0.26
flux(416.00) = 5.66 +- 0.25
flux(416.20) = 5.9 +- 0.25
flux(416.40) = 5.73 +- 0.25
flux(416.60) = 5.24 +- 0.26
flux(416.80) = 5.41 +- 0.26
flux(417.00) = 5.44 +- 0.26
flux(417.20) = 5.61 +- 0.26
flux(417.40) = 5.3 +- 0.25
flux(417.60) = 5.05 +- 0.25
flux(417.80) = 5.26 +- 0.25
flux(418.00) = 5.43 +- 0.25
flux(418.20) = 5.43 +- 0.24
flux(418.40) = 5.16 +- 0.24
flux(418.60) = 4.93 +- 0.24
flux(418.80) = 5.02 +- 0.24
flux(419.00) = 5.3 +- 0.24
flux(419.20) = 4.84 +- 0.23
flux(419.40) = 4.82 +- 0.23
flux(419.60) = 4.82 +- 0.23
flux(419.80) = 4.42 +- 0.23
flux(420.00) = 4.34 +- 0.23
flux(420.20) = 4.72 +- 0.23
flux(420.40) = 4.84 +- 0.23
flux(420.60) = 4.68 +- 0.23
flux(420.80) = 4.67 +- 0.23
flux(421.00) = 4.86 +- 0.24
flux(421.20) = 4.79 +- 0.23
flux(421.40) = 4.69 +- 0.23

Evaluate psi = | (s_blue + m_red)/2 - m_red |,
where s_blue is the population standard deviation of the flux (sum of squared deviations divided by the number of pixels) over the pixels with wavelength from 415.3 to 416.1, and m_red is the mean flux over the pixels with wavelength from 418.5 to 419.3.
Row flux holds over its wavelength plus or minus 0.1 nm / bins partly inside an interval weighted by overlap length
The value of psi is 2.48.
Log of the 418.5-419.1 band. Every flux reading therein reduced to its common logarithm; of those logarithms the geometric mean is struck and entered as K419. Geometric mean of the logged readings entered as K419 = 0.71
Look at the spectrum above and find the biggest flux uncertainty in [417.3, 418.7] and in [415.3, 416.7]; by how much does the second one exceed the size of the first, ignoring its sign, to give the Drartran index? 0.010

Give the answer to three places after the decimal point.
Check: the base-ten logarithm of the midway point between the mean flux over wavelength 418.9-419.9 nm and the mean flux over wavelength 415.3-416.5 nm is 0.725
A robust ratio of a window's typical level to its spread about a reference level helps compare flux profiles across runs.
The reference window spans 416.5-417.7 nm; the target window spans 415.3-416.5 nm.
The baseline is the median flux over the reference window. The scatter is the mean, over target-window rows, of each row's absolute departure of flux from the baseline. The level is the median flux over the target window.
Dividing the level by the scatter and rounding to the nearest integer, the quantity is 13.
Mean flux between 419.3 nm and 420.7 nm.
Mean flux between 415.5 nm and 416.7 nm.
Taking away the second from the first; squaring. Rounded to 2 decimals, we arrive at 1.06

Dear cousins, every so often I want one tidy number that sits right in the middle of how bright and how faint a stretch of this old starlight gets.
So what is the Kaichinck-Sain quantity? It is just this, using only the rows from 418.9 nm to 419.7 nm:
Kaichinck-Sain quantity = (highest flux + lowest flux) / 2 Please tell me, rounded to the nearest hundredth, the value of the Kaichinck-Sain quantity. 5.06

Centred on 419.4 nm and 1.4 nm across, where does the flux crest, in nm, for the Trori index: 419.00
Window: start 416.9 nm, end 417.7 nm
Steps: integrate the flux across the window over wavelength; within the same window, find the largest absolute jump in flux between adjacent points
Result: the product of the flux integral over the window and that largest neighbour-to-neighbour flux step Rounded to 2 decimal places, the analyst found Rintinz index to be 1.33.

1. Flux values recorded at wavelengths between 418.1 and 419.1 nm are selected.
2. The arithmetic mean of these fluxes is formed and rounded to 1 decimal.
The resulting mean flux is 5.2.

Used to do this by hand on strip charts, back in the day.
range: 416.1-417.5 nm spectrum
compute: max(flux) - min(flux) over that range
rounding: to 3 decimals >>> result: 0.660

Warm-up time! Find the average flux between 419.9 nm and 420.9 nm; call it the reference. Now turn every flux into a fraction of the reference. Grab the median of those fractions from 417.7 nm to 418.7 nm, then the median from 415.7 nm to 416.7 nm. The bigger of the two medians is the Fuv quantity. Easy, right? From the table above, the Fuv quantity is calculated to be 1.23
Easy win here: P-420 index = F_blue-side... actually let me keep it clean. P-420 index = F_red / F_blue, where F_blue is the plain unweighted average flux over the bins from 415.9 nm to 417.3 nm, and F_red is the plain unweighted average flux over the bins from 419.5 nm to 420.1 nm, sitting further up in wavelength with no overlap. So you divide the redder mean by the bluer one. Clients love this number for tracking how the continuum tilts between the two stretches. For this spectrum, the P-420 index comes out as 0.81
